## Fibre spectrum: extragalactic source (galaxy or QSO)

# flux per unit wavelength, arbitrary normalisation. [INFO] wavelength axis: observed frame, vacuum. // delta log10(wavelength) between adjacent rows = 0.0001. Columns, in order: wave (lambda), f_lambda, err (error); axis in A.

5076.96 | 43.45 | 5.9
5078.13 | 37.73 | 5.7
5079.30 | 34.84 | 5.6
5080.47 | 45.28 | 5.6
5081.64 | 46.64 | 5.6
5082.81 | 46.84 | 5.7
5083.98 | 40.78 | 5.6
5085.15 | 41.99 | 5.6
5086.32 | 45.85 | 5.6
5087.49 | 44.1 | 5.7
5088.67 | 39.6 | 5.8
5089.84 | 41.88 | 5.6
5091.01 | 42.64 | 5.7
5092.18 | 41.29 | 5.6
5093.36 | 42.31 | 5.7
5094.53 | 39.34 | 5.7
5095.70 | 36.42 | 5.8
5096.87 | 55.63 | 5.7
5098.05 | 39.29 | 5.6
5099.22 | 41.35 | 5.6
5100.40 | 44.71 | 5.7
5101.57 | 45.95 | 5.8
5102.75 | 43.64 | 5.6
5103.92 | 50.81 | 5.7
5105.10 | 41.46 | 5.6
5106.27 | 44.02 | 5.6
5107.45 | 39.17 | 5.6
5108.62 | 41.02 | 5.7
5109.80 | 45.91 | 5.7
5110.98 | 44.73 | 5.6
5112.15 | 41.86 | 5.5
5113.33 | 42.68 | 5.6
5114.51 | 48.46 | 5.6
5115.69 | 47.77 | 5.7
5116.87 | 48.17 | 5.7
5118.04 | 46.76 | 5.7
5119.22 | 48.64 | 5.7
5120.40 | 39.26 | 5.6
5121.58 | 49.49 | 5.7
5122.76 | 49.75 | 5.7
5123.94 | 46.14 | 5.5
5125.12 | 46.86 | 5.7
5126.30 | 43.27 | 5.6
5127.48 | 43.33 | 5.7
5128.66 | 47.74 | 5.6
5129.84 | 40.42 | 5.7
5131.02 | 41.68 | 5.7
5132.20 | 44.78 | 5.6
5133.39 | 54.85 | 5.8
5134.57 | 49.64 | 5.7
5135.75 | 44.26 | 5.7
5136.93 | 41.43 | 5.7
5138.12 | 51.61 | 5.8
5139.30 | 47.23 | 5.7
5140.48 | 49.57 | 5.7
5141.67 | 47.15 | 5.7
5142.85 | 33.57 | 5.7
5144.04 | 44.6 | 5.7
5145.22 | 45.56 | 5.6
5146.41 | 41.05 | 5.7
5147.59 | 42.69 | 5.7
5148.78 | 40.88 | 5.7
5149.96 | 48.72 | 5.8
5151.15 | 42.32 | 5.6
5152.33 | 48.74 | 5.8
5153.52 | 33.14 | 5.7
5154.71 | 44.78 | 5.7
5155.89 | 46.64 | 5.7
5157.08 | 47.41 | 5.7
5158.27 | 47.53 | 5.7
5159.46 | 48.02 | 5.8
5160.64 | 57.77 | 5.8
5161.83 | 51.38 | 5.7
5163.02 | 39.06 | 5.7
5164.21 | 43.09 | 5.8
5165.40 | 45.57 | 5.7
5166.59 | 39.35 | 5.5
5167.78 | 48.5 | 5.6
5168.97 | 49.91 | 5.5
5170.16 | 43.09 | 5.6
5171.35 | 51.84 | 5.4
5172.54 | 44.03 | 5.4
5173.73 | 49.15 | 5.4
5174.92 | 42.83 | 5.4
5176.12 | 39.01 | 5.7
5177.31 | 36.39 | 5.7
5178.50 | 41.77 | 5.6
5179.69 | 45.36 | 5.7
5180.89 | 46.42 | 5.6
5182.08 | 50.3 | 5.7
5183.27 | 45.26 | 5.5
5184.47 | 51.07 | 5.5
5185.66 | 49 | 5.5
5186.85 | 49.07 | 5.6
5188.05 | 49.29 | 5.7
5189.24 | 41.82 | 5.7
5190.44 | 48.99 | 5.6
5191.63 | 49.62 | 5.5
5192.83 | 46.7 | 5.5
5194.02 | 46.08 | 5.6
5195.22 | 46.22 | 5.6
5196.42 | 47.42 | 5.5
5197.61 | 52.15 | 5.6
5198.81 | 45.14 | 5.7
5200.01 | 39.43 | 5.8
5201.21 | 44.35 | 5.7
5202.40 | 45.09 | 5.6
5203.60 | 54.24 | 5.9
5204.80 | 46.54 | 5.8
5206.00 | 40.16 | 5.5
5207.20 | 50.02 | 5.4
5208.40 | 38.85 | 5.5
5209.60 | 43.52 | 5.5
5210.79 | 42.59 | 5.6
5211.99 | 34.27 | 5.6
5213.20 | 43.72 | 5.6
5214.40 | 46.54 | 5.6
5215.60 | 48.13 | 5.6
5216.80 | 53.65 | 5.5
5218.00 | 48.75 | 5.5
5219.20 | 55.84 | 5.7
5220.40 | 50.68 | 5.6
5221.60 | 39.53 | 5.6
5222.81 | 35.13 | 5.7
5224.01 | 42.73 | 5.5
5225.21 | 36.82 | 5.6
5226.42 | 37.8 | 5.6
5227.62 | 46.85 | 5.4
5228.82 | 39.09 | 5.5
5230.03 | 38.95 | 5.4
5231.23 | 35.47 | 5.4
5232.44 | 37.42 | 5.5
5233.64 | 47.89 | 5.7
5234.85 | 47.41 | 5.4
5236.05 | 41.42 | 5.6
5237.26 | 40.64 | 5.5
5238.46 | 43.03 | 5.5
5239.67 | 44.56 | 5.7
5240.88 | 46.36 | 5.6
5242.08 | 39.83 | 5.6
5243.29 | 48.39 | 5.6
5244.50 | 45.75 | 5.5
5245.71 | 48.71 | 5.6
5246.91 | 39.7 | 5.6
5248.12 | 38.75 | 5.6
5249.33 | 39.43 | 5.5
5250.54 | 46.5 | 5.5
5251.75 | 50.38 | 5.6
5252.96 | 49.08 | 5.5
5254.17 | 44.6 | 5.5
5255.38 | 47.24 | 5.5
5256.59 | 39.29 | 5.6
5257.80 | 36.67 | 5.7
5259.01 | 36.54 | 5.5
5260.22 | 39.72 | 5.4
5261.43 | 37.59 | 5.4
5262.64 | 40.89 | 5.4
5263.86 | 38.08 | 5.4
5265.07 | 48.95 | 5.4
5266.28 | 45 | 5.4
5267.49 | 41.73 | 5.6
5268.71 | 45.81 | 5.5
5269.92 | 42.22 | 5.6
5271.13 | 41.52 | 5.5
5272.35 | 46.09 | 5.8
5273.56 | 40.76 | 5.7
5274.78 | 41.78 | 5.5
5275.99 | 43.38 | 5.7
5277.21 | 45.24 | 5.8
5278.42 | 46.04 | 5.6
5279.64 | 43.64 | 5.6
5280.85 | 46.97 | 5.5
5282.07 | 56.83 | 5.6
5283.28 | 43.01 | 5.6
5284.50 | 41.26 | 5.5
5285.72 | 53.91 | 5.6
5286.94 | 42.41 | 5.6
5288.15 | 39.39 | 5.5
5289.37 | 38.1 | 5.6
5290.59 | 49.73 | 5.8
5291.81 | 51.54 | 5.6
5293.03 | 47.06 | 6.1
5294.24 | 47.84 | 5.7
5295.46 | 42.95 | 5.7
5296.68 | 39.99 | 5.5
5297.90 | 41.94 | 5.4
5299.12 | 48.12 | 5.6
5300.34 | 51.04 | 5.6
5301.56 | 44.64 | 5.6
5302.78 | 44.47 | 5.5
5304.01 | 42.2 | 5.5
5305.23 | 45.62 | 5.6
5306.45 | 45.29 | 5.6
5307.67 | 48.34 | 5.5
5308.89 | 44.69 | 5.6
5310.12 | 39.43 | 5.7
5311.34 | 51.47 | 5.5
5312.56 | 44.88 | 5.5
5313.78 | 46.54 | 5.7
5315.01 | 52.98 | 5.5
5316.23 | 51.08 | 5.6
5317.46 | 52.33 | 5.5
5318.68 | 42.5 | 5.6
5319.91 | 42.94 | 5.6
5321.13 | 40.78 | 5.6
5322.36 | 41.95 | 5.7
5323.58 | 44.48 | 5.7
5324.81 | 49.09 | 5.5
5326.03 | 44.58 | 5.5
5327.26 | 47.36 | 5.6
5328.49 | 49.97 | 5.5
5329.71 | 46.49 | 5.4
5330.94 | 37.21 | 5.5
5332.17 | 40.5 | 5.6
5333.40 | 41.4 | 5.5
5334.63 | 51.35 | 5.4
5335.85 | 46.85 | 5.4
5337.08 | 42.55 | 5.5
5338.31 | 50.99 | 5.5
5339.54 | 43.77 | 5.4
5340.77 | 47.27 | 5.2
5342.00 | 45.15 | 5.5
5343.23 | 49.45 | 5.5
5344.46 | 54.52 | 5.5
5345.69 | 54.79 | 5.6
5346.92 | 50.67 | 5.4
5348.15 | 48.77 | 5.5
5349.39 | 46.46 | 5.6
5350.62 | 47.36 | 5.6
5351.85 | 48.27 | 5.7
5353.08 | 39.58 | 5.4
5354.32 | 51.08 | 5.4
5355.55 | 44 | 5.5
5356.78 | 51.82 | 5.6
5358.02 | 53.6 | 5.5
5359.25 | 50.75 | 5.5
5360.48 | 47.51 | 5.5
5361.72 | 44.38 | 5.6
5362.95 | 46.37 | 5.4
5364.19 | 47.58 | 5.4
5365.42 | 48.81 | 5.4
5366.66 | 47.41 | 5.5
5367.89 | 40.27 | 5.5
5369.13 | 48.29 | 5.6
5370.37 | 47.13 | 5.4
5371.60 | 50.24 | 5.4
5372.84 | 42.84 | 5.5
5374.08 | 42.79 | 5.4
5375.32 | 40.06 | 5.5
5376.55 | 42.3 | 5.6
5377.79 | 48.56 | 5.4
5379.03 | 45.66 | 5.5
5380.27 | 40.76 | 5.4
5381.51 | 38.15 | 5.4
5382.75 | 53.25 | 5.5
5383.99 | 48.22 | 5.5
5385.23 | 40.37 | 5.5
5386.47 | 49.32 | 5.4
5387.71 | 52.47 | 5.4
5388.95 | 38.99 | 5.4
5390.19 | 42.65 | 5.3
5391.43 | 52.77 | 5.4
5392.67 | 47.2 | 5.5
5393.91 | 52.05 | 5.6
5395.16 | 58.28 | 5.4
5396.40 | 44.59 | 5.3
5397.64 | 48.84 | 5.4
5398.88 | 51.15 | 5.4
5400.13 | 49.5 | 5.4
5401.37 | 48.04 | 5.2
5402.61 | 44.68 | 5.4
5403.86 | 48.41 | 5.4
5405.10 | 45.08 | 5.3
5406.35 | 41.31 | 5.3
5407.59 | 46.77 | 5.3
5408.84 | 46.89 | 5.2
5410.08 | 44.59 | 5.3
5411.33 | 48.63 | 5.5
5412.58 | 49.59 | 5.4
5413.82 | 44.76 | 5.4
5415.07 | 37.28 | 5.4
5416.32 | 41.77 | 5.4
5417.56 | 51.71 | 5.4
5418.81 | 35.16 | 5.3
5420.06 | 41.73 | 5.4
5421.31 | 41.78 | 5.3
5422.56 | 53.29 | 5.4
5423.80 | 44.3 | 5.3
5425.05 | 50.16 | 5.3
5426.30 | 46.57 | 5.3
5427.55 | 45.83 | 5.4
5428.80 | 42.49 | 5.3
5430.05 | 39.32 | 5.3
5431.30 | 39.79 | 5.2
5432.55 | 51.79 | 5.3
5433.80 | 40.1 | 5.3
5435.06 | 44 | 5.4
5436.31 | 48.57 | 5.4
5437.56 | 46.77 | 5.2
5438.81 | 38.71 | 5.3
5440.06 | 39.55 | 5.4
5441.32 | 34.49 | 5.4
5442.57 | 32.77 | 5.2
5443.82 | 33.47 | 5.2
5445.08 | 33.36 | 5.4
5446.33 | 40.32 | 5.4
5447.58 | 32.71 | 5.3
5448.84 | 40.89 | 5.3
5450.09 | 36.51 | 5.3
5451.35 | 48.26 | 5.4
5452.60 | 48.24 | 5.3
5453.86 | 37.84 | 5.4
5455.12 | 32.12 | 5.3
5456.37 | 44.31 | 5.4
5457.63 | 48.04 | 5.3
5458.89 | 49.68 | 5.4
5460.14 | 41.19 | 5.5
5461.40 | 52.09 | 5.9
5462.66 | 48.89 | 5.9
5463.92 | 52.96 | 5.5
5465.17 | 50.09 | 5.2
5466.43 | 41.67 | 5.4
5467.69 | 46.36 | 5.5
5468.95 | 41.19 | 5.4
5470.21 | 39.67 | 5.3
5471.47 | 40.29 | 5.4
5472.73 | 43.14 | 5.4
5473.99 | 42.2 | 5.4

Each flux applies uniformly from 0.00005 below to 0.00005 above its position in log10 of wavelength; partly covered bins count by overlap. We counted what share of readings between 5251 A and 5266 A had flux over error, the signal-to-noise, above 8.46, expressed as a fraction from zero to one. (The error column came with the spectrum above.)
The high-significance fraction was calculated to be 0.333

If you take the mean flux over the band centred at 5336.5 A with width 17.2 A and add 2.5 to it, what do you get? 49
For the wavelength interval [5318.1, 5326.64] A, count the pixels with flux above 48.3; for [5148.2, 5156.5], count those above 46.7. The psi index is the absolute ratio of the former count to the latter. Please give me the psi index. 0.5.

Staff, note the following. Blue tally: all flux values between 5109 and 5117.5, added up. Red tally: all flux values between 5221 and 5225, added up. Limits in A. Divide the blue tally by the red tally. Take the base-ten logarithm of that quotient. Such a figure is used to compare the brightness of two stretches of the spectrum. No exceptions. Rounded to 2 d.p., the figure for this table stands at 0.43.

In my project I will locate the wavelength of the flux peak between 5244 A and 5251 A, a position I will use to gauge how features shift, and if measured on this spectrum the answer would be 5245.71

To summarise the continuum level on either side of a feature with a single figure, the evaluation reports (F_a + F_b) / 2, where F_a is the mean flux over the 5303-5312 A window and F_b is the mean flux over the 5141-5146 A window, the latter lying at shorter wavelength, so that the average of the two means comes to 44.0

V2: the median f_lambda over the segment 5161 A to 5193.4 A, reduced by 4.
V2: 42.4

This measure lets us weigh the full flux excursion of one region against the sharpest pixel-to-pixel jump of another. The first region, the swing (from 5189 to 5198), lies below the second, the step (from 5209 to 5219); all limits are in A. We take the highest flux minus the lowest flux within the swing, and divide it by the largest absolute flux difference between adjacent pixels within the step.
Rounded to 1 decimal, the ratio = 1.1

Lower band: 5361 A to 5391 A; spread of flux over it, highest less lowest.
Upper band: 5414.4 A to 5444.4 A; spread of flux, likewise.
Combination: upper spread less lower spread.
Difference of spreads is 5.4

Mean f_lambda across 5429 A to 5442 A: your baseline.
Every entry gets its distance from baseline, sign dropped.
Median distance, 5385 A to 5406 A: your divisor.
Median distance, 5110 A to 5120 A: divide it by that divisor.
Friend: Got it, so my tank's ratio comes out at 0.81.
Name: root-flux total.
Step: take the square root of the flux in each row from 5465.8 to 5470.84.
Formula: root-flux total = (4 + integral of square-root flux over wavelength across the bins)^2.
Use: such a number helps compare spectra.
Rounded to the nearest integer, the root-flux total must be 1348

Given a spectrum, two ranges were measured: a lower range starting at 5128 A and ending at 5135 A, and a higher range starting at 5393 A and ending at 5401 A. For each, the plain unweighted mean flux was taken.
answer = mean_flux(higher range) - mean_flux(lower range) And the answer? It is 4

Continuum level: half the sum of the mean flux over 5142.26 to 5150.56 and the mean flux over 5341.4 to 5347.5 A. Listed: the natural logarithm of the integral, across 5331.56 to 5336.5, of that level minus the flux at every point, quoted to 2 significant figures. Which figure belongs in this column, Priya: 2.1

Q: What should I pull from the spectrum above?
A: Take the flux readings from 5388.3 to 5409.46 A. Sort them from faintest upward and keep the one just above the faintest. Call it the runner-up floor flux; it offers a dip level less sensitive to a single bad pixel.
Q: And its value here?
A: 41.31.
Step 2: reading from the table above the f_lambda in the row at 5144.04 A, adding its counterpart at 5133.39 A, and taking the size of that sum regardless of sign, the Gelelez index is 99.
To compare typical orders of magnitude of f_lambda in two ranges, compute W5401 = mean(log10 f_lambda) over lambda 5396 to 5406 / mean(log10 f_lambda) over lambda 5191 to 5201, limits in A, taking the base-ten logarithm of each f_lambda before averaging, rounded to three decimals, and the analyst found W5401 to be 1.006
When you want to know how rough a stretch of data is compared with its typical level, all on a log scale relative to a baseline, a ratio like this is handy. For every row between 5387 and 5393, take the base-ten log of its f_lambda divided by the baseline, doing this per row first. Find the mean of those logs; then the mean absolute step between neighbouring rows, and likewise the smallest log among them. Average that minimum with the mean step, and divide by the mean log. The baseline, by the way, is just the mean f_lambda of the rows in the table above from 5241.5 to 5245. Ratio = 0.52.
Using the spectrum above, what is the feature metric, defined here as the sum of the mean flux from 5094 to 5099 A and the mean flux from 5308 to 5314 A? 88.1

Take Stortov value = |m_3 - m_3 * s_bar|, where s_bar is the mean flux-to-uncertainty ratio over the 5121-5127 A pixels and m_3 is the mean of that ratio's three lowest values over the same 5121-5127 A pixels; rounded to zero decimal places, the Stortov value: 60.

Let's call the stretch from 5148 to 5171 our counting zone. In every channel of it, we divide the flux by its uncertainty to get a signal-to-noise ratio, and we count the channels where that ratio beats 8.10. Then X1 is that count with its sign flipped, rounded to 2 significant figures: -10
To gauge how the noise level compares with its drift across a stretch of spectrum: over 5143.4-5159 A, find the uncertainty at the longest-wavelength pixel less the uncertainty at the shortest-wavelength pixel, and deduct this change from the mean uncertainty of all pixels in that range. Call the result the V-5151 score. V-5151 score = 5.70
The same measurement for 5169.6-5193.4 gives 5.66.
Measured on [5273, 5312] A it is 5.81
